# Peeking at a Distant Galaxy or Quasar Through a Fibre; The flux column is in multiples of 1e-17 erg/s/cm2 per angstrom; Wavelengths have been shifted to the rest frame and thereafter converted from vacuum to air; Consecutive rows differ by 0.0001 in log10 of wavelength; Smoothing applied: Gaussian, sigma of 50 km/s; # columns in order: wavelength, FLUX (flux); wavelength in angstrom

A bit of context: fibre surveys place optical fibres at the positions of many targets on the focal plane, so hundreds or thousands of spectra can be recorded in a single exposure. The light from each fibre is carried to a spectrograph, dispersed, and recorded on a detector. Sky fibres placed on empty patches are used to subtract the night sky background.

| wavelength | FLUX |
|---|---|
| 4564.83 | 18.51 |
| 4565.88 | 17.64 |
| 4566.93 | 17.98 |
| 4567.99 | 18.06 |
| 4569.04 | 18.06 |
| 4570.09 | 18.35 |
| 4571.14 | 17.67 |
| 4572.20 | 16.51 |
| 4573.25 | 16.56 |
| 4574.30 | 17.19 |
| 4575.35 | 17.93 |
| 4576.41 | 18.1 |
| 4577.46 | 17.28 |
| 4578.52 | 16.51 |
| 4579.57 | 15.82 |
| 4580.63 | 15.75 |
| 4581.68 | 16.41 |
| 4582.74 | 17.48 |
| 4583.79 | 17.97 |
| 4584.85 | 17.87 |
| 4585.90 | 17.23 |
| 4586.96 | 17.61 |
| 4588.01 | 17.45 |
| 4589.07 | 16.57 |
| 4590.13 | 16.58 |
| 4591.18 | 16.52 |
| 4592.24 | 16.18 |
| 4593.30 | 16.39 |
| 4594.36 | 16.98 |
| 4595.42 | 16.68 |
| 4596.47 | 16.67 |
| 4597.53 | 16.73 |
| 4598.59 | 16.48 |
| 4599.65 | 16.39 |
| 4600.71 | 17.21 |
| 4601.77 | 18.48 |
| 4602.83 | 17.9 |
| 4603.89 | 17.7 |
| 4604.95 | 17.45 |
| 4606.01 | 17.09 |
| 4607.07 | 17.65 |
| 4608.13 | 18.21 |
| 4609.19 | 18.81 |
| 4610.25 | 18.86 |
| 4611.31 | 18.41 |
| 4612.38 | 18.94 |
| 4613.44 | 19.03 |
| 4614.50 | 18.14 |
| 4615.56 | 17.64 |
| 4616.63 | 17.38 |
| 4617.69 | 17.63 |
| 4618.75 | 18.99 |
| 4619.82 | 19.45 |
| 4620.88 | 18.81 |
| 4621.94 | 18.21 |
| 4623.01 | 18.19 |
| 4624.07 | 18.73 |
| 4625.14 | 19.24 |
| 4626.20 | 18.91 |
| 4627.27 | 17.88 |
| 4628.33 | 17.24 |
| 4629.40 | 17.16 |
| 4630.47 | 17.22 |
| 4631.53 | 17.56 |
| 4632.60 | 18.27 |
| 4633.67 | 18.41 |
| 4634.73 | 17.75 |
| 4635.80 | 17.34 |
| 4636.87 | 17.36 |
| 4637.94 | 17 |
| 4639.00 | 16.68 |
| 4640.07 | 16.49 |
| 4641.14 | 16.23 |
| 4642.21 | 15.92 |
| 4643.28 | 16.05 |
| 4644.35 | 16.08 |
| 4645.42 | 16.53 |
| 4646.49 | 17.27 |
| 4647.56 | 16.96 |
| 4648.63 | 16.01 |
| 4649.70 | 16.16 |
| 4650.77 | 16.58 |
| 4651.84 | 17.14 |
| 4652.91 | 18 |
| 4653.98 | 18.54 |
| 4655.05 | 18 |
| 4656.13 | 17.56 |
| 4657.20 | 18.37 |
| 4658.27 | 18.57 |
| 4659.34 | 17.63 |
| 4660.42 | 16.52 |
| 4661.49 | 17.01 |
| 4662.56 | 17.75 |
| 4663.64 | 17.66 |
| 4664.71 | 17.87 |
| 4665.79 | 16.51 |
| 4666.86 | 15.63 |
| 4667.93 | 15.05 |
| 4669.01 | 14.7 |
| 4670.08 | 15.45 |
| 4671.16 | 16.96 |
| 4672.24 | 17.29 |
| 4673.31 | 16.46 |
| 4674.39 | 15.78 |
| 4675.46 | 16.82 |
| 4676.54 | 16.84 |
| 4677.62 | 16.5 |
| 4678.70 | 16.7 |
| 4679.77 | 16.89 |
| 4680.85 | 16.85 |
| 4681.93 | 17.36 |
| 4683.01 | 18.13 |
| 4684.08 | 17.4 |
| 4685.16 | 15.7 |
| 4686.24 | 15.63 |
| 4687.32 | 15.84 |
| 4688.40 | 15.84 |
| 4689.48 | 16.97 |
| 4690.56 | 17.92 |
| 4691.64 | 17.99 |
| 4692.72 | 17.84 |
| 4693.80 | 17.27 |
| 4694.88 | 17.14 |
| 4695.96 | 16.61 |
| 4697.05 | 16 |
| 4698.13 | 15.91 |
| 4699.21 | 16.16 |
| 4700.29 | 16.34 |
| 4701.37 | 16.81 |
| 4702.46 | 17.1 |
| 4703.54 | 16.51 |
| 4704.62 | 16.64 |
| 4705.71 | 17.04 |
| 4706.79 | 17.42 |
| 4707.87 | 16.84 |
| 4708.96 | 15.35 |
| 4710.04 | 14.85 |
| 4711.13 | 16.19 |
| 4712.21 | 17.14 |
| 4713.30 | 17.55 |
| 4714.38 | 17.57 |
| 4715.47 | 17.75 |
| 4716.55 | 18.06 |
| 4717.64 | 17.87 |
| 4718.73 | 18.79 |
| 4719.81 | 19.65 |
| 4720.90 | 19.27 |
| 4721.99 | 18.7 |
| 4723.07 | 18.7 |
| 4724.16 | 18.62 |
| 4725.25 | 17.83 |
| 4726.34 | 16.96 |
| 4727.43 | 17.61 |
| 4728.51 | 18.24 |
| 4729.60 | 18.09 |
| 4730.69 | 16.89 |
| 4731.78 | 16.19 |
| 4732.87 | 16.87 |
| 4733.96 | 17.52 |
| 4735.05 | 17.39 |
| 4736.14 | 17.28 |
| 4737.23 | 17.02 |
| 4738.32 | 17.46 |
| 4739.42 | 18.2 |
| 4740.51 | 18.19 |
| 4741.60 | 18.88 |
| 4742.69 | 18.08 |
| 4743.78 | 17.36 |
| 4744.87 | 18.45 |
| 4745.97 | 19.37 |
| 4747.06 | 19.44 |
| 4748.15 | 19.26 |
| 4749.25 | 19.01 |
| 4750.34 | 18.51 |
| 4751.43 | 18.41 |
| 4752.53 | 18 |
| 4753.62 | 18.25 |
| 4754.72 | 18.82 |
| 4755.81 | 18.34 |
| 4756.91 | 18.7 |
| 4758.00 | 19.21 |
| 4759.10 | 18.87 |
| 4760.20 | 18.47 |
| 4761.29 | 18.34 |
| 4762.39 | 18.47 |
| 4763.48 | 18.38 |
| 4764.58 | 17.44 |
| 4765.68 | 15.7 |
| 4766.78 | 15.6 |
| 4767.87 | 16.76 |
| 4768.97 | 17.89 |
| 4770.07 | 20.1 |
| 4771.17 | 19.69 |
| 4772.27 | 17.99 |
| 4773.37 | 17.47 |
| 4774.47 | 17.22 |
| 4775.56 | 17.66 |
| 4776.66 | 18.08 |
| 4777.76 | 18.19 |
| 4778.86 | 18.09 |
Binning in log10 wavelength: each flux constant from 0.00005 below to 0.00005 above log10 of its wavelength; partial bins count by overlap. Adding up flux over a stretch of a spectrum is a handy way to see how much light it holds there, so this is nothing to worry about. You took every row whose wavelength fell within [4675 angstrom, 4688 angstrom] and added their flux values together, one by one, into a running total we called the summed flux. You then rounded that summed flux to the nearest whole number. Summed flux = 201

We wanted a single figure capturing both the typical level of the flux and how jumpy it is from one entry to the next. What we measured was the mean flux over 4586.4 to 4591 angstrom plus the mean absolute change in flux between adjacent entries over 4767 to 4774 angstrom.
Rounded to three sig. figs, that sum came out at 18.2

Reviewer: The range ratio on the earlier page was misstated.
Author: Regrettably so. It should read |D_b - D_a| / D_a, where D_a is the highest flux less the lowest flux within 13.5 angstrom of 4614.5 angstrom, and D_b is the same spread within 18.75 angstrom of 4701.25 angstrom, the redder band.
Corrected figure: 1.0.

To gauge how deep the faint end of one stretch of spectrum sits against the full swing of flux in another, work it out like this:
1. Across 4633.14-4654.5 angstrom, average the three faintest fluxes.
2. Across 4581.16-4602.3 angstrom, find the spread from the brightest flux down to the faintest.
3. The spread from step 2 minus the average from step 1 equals -13.7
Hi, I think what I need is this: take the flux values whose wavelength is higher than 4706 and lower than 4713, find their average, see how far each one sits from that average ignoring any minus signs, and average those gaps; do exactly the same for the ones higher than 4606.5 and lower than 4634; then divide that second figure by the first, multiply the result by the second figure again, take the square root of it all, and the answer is 0.62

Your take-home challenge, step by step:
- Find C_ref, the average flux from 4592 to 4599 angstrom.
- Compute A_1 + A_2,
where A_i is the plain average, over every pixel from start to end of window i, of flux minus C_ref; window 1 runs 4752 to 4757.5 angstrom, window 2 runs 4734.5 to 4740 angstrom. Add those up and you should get 2.7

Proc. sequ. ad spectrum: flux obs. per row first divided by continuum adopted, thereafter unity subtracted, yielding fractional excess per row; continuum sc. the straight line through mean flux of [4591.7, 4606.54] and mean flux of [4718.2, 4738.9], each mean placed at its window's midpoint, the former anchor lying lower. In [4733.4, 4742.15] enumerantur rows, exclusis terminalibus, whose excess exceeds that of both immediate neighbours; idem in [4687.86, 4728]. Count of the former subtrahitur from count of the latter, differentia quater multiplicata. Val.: 16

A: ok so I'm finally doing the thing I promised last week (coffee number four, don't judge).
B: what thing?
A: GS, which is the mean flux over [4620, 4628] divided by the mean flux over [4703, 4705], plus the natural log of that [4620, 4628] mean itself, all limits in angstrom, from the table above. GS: 4.042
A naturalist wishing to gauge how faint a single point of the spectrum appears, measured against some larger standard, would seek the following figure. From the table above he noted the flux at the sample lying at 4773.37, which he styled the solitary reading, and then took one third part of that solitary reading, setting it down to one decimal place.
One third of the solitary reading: 5.8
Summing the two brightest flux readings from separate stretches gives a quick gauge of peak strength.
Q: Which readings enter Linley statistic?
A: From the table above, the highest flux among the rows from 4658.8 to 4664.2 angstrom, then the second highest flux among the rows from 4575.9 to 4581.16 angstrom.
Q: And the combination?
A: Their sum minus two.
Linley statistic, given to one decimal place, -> 33.0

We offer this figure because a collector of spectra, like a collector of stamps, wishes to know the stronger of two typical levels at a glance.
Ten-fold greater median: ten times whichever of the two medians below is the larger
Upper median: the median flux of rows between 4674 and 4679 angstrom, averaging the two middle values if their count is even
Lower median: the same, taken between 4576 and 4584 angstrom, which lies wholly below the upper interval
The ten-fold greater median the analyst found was 169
